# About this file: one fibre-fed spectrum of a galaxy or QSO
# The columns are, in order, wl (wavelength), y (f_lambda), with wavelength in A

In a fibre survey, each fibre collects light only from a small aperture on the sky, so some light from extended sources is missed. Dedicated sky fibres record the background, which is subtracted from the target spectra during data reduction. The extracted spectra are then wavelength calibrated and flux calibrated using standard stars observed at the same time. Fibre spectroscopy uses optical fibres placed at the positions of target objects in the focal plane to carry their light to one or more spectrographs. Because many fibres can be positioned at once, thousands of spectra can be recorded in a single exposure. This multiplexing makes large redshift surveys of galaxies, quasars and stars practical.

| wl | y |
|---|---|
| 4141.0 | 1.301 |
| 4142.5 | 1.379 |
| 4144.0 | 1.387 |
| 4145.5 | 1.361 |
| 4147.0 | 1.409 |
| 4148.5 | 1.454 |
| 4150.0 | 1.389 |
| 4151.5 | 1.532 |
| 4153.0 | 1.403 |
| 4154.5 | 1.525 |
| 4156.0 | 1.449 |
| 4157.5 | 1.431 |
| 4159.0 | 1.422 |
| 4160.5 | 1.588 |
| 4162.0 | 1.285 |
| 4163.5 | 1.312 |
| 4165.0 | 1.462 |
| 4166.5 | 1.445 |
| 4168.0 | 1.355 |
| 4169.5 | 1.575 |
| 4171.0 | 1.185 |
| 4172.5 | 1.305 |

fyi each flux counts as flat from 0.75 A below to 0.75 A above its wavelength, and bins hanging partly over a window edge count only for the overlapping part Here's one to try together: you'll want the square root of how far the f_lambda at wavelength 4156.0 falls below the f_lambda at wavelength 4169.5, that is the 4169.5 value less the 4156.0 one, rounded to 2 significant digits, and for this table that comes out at 0.35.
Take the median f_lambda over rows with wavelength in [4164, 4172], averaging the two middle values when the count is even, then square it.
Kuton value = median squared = 2.09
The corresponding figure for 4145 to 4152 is 1.99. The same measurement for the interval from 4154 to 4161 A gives 2.10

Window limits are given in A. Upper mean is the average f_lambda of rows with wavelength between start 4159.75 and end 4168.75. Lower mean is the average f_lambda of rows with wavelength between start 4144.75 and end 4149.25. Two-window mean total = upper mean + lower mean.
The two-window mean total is 2.82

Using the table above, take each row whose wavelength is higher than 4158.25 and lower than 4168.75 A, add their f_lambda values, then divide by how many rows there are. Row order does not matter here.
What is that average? 1.41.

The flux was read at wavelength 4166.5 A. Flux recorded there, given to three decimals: 1.445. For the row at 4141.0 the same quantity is 1.301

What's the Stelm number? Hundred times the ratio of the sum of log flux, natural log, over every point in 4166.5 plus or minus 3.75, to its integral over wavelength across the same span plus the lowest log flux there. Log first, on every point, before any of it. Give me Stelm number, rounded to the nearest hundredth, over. 60.50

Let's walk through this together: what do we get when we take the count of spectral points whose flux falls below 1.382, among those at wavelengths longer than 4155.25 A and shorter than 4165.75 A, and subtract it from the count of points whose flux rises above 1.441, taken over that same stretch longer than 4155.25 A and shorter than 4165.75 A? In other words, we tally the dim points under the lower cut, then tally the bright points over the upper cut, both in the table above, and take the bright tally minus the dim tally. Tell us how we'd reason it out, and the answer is 1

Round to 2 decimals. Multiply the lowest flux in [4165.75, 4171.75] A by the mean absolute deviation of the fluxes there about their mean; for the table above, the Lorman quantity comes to 0.14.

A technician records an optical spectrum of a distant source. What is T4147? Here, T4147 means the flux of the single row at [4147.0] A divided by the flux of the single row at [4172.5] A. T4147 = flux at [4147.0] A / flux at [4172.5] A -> 1.08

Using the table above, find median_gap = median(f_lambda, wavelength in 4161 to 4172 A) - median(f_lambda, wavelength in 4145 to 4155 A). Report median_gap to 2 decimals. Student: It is -0.05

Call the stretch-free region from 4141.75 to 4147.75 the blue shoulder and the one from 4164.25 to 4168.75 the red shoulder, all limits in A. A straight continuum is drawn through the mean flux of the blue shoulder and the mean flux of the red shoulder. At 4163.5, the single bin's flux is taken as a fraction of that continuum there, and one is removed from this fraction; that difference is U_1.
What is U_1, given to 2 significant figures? -0.073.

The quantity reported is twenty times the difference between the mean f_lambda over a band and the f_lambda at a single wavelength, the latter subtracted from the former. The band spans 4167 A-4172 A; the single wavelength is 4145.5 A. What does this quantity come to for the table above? 0.2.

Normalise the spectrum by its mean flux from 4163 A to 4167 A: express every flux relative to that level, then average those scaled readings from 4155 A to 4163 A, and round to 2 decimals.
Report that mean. 1.02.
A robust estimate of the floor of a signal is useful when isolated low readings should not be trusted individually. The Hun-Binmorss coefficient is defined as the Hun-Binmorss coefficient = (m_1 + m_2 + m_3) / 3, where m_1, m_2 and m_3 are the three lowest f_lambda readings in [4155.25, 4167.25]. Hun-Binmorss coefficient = 1.34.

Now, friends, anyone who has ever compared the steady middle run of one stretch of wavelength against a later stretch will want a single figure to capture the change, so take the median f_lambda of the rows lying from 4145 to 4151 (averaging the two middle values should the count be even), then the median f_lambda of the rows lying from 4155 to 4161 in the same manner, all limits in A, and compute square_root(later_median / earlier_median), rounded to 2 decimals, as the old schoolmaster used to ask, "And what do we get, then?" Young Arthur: 1.01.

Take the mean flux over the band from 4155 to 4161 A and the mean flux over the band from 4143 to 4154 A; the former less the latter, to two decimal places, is 0.05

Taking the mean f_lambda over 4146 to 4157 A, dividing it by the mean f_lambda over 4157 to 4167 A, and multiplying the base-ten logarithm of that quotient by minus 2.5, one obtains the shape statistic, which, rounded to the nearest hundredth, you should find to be -0.02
